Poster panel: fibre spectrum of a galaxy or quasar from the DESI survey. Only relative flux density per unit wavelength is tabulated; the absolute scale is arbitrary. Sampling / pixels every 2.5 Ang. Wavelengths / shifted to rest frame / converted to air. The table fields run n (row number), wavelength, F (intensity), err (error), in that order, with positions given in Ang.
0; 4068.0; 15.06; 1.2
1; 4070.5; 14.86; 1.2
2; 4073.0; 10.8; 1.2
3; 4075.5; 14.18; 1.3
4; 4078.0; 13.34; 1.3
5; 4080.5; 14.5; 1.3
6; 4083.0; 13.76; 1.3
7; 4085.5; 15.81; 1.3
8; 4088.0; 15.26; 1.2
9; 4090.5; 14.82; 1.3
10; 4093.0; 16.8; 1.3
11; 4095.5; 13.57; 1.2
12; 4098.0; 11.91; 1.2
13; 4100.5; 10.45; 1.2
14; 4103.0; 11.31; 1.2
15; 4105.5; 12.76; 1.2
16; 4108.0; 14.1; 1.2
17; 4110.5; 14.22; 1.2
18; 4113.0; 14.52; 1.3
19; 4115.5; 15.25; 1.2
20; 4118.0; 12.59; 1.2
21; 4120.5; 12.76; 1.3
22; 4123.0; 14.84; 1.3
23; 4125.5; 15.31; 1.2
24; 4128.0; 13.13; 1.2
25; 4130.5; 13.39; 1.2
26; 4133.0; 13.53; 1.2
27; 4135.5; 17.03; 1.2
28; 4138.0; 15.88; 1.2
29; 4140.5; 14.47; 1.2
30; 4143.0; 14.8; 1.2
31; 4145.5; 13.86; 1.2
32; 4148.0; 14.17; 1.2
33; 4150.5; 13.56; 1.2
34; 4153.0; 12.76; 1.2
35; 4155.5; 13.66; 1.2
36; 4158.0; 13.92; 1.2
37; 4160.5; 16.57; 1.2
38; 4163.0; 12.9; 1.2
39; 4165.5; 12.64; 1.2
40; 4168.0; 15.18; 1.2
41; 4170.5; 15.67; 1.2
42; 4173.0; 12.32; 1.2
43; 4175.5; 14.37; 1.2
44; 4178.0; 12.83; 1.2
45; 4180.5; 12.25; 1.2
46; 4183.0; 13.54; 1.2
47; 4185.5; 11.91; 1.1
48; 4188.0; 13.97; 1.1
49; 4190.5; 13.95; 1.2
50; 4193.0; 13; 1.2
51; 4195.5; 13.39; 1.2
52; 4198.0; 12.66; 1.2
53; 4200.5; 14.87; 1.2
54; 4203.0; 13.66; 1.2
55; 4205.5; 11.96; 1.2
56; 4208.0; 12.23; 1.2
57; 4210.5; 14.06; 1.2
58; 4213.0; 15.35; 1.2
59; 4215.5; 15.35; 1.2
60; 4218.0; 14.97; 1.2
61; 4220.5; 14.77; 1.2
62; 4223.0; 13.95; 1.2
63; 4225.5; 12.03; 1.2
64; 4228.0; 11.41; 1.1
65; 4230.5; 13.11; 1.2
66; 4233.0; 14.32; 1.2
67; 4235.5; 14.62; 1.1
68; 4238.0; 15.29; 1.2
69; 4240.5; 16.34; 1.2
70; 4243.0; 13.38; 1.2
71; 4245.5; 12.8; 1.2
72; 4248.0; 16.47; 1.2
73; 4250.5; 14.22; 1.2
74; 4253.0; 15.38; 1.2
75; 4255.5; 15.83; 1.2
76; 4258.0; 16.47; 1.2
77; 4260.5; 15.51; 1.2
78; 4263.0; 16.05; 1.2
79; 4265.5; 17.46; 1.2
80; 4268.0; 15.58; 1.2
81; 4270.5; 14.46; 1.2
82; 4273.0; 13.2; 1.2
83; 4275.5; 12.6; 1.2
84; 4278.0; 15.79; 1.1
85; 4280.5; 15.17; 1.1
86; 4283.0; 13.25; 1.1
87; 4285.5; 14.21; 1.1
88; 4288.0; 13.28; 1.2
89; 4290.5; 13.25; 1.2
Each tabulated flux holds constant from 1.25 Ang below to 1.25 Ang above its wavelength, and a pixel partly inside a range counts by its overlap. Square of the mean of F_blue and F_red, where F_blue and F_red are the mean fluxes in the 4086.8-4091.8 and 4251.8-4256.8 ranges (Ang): 235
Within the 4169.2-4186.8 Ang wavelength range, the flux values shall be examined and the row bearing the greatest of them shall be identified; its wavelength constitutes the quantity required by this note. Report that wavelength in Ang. 4170.5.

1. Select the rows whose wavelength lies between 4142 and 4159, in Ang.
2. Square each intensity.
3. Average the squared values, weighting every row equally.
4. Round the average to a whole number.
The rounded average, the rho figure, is 191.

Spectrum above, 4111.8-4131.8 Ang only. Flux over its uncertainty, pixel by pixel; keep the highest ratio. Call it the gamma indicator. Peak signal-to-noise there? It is 12.8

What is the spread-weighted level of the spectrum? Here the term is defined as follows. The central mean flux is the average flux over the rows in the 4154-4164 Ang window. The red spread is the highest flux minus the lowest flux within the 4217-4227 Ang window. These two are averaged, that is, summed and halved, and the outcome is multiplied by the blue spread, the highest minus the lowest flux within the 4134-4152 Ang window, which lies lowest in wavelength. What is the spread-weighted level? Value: 29.8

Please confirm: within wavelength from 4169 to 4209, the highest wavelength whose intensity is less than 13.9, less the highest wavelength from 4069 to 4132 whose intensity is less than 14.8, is 77.5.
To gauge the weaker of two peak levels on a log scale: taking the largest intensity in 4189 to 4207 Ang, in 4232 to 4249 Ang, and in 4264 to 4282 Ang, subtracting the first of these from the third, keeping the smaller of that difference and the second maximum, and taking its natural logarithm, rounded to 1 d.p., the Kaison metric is 1.0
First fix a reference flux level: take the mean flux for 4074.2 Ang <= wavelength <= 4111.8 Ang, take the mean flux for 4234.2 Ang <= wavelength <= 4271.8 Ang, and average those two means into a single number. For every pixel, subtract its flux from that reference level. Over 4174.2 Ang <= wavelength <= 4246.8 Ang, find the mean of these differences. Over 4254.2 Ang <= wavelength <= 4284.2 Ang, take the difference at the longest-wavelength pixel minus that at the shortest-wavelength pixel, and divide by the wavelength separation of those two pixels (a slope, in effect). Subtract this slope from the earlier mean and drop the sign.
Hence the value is 0.79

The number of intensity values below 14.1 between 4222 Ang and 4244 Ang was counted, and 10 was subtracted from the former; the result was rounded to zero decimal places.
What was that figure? -5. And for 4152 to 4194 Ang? 3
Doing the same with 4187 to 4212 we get -1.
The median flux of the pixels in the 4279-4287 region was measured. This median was 14.2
